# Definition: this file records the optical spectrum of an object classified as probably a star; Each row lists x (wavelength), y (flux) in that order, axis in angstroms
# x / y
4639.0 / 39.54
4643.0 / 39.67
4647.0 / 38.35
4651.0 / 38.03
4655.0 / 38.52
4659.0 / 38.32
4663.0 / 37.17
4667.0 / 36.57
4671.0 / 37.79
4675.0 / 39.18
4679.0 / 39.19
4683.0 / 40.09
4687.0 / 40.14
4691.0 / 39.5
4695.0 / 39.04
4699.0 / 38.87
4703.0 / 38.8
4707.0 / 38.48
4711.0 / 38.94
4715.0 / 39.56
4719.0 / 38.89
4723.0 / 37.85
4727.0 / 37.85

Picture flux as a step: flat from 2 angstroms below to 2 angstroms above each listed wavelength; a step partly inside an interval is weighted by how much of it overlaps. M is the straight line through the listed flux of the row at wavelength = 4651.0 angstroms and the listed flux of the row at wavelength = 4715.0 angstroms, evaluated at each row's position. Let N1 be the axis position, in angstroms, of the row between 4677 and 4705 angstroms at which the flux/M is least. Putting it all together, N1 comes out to 4703.0 angstroms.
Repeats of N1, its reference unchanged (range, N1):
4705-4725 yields 4723.0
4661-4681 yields 4667.0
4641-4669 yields 4667.0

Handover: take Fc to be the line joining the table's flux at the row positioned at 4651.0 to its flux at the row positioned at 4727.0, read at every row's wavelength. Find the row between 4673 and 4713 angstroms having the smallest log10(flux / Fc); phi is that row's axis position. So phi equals 4707.0 angstroms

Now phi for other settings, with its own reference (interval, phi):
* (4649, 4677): 4667.0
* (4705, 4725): 4723.0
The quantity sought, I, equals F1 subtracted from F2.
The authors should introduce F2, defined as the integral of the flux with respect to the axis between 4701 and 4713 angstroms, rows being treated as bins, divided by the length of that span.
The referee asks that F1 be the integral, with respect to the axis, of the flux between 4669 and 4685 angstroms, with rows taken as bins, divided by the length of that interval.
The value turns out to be -0.3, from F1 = 39.1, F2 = 38.7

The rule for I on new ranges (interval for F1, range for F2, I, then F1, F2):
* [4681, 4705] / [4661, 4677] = -1.7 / 39.4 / 37.7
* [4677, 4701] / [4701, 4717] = -0.5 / 39.5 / 38.9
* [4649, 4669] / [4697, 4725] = 1.0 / 37.7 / 38.8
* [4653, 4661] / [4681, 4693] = 1.5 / 38.4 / 39.9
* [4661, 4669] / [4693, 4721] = 2.1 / 36.9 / 38.9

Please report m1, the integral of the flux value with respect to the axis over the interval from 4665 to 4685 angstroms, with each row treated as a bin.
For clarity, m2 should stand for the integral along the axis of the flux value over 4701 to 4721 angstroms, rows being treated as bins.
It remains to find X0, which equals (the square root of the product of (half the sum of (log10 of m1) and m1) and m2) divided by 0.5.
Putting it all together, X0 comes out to 1098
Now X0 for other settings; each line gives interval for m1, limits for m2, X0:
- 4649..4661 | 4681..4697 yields 766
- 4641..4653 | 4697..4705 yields 539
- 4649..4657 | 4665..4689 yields 758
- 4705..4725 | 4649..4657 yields 690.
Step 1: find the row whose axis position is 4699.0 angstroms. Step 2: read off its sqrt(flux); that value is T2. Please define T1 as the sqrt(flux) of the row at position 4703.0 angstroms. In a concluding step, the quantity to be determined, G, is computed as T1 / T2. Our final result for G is 0.999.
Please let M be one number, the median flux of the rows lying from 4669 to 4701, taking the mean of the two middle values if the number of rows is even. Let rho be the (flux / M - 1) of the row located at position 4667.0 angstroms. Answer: -0.067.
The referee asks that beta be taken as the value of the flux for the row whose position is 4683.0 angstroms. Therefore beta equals 40.09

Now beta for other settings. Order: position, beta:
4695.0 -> 39.04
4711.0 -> 38.94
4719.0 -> 38.89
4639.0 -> 39.54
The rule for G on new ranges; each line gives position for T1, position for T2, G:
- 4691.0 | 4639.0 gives 0.999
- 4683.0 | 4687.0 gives 0.999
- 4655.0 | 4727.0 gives 1.009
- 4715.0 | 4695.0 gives 1.007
